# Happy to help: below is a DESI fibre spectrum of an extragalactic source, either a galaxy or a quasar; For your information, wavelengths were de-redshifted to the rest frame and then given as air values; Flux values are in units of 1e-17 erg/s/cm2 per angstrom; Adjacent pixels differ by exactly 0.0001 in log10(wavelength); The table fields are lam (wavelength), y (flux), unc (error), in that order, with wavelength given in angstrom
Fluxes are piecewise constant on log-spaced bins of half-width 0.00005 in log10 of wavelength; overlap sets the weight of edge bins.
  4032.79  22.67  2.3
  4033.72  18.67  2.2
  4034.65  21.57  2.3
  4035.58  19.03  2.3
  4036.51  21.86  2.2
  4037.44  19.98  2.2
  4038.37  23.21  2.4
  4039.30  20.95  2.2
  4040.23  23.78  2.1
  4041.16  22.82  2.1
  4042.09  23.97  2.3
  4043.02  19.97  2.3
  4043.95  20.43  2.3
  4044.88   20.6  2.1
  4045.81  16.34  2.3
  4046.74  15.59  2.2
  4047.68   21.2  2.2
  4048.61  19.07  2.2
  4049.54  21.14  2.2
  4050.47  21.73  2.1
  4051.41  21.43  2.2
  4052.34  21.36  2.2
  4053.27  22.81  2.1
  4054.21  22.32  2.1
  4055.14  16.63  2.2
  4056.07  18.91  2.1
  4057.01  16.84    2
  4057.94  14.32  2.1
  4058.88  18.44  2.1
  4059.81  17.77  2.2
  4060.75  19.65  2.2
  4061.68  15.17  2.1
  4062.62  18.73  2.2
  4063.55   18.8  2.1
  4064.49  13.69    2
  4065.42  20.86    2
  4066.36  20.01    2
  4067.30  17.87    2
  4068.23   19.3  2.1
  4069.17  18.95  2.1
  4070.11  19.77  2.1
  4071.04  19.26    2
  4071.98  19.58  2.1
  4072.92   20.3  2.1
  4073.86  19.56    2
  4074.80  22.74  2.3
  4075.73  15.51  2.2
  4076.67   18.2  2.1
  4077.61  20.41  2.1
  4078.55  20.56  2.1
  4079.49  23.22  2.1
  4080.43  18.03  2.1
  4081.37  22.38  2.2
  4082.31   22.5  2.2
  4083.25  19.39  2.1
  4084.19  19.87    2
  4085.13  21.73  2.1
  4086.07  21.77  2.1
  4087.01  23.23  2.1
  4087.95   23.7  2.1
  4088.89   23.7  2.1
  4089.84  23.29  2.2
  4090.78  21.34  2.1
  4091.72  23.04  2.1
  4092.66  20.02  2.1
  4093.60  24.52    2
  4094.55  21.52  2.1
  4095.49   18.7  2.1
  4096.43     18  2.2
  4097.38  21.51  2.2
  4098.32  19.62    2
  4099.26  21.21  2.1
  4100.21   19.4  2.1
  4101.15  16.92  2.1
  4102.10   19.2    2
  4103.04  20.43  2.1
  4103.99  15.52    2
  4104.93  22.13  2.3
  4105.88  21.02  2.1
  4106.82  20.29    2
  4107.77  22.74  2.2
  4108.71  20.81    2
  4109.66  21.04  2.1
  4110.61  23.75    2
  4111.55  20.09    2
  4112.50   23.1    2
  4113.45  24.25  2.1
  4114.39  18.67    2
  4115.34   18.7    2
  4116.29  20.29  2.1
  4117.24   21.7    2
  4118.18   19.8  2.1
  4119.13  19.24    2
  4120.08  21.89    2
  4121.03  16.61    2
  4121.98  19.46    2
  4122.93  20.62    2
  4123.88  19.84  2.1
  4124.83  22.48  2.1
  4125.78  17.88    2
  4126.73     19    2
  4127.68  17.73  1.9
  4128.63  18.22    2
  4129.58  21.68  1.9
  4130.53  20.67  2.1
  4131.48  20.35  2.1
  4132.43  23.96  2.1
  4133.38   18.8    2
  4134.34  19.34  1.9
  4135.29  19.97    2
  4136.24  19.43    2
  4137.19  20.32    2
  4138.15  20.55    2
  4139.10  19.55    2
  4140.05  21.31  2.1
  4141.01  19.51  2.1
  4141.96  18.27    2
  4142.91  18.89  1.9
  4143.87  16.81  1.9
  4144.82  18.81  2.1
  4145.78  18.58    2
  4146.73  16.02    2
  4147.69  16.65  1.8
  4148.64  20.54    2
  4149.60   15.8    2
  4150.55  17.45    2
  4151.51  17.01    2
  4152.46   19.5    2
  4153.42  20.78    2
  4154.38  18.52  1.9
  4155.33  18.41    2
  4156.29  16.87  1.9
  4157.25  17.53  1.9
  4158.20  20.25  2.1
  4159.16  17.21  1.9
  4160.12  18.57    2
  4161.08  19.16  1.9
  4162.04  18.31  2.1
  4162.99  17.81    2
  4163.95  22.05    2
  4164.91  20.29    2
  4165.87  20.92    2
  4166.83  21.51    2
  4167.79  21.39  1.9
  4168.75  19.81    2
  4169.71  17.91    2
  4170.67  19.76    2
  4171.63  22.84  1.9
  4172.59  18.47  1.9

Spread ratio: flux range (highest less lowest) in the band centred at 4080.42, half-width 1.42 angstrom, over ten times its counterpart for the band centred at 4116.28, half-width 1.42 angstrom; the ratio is 0.17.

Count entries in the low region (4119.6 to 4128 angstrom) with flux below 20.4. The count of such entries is 6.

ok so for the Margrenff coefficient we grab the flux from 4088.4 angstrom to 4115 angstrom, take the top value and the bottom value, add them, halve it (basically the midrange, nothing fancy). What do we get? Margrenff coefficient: 20.0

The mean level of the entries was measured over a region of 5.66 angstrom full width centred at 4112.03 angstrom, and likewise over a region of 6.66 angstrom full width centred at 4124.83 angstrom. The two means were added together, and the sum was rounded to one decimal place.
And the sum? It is 41.4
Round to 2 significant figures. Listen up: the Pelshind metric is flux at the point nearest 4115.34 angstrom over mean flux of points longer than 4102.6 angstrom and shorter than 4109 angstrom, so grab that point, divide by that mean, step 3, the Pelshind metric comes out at 0.92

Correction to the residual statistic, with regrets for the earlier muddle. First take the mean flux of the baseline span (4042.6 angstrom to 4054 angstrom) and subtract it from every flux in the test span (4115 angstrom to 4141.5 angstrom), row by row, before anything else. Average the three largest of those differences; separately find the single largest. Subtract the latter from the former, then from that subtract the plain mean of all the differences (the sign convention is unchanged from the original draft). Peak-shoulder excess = -1.0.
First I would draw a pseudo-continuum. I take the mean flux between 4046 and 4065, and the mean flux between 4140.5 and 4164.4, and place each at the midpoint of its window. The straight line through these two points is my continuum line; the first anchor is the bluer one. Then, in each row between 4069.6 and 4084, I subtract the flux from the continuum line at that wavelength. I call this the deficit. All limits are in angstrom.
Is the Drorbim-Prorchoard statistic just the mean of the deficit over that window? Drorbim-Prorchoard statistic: -1.4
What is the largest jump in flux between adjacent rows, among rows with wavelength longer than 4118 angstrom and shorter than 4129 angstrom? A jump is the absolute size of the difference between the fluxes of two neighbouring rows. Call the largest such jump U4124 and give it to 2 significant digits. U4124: 5.3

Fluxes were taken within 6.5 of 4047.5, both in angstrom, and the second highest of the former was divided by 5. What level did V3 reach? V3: 4.56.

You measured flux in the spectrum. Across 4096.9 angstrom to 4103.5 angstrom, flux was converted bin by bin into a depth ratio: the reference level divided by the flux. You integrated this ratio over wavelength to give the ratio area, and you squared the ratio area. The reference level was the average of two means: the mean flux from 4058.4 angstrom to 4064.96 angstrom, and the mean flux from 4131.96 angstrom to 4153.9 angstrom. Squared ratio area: 38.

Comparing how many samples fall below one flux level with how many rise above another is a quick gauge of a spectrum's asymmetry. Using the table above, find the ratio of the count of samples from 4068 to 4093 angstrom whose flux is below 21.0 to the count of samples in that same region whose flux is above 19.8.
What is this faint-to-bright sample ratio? 0.88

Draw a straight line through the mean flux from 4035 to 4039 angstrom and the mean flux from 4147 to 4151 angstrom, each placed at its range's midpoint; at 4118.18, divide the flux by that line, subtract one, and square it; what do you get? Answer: 0.005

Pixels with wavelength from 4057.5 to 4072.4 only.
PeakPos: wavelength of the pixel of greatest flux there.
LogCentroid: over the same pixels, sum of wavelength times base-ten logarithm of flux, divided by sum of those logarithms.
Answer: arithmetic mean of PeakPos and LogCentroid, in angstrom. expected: 4065.2 angstrom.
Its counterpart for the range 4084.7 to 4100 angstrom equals 4092.9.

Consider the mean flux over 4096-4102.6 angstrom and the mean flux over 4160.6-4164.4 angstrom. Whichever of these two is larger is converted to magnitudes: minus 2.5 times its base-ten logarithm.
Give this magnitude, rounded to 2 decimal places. -3.22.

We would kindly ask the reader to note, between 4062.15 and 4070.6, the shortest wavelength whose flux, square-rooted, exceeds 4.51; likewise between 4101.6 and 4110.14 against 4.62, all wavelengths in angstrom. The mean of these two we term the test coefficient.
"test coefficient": 4085.2 angstrom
